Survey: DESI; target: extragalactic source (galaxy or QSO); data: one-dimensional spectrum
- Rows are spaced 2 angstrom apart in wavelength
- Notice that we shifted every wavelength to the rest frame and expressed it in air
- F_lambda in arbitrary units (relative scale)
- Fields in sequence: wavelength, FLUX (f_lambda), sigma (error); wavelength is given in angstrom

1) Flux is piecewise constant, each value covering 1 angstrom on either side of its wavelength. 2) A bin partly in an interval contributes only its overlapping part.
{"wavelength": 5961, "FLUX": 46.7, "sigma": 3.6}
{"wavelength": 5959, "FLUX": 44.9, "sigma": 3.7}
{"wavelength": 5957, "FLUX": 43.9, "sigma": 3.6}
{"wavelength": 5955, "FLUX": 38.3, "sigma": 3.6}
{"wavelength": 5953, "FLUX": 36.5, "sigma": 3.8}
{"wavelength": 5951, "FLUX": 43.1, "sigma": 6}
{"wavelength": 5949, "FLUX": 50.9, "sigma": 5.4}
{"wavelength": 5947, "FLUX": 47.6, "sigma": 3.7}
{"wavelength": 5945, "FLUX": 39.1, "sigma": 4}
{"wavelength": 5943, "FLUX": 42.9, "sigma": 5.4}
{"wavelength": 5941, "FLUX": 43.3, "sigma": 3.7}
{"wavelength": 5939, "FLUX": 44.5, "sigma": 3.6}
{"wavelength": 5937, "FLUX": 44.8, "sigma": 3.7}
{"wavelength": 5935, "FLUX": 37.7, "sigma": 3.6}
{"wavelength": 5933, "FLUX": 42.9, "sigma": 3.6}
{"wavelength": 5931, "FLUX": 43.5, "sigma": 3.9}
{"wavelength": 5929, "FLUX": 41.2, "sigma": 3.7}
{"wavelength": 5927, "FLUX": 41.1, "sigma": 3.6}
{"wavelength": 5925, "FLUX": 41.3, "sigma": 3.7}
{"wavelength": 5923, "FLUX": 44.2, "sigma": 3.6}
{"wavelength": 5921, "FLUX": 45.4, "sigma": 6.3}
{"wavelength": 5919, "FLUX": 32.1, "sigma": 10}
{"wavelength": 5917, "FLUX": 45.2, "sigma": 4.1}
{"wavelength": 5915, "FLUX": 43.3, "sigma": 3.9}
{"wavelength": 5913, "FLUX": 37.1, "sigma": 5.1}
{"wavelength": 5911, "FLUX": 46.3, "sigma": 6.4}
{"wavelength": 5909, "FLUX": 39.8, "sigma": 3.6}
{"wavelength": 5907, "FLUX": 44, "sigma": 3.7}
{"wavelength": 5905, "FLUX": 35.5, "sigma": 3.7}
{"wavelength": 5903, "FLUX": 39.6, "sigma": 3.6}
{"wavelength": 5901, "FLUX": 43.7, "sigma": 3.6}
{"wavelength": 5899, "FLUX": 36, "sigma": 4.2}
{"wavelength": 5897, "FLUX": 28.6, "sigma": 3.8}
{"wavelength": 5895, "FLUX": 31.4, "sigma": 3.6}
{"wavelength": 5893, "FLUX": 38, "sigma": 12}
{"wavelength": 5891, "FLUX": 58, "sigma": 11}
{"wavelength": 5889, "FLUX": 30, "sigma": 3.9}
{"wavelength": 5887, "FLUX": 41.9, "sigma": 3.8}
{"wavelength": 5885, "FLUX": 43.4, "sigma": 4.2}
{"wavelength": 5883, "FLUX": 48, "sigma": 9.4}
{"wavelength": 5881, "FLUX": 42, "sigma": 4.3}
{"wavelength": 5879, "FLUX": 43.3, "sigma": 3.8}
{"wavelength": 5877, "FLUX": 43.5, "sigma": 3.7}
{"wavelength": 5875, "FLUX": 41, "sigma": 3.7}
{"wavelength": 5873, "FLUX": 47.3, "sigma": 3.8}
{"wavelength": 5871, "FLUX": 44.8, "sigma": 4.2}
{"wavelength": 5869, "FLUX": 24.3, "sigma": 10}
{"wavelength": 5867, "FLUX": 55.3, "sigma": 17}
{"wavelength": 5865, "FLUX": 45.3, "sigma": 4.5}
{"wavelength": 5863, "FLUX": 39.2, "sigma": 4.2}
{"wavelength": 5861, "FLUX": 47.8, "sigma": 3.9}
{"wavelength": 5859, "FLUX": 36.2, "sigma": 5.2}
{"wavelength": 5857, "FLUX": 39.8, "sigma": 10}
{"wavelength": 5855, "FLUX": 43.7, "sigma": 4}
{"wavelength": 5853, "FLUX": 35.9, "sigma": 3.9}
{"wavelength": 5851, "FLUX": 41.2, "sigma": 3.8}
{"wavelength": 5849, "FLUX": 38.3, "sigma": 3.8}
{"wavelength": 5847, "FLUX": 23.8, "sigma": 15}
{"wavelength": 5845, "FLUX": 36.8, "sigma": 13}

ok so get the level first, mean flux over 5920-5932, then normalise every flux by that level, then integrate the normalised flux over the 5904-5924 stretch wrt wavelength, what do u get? 19 angstrom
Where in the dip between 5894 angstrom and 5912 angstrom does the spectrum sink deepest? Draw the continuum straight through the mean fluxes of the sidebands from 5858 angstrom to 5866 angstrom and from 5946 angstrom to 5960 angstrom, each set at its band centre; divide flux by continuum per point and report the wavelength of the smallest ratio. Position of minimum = 5897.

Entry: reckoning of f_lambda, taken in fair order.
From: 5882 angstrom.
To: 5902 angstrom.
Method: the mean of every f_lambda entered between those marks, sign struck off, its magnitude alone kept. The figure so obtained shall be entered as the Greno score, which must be 39.9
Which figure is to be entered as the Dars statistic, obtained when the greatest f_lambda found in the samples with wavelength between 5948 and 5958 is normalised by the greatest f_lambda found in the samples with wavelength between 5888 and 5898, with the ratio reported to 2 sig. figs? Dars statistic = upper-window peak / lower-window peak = 0.88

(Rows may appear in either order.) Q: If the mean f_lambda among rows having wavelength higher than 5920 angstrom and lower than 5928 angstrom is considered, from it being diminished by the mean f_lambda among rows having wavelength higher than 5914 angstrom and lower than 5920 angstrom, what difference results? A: 3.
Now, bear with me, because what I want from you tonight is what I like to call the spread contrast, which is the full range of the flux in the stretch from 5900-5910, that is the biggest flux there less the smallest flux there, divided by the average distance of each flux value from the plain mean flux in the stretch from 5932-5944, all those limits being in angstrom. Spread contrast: 5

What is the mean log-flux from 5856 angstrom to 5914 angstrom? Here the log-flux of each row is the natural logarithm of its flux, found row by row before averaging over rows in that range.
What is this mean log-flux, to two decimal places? 3.70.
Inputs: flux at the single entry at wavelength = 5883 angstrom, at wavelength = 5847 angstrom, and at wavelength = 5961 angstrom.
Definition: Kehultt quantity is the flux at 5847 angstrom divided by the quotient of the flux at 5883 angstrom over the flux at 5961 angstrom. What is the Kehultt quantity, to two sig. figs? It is 23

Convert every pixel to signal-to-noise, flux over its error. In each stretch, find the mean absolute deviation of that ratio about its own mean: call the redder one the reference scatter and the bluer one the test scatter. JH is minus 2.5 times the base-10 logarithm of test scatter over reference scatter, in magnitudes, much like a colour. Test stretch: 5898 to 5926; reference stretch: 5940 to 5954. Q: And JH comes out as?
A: -0.4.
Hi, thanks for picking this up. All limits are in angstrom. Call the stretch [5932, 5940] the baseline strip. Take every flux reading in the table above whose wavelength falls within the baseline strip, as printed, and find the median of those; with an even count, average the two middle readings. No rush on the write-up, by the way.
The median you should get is 43.7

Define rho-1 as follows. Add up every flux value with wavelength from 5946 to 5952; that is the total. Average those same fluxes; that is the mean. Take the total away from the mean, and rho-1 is -94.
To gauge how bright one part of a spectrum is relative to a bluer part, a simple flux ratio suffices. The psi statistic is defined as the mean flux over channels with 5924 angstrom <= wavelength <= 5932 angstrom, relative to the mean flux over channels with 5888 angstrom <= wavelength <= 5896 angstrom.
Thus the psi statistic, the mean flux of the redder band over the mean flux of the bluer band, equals 1.06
